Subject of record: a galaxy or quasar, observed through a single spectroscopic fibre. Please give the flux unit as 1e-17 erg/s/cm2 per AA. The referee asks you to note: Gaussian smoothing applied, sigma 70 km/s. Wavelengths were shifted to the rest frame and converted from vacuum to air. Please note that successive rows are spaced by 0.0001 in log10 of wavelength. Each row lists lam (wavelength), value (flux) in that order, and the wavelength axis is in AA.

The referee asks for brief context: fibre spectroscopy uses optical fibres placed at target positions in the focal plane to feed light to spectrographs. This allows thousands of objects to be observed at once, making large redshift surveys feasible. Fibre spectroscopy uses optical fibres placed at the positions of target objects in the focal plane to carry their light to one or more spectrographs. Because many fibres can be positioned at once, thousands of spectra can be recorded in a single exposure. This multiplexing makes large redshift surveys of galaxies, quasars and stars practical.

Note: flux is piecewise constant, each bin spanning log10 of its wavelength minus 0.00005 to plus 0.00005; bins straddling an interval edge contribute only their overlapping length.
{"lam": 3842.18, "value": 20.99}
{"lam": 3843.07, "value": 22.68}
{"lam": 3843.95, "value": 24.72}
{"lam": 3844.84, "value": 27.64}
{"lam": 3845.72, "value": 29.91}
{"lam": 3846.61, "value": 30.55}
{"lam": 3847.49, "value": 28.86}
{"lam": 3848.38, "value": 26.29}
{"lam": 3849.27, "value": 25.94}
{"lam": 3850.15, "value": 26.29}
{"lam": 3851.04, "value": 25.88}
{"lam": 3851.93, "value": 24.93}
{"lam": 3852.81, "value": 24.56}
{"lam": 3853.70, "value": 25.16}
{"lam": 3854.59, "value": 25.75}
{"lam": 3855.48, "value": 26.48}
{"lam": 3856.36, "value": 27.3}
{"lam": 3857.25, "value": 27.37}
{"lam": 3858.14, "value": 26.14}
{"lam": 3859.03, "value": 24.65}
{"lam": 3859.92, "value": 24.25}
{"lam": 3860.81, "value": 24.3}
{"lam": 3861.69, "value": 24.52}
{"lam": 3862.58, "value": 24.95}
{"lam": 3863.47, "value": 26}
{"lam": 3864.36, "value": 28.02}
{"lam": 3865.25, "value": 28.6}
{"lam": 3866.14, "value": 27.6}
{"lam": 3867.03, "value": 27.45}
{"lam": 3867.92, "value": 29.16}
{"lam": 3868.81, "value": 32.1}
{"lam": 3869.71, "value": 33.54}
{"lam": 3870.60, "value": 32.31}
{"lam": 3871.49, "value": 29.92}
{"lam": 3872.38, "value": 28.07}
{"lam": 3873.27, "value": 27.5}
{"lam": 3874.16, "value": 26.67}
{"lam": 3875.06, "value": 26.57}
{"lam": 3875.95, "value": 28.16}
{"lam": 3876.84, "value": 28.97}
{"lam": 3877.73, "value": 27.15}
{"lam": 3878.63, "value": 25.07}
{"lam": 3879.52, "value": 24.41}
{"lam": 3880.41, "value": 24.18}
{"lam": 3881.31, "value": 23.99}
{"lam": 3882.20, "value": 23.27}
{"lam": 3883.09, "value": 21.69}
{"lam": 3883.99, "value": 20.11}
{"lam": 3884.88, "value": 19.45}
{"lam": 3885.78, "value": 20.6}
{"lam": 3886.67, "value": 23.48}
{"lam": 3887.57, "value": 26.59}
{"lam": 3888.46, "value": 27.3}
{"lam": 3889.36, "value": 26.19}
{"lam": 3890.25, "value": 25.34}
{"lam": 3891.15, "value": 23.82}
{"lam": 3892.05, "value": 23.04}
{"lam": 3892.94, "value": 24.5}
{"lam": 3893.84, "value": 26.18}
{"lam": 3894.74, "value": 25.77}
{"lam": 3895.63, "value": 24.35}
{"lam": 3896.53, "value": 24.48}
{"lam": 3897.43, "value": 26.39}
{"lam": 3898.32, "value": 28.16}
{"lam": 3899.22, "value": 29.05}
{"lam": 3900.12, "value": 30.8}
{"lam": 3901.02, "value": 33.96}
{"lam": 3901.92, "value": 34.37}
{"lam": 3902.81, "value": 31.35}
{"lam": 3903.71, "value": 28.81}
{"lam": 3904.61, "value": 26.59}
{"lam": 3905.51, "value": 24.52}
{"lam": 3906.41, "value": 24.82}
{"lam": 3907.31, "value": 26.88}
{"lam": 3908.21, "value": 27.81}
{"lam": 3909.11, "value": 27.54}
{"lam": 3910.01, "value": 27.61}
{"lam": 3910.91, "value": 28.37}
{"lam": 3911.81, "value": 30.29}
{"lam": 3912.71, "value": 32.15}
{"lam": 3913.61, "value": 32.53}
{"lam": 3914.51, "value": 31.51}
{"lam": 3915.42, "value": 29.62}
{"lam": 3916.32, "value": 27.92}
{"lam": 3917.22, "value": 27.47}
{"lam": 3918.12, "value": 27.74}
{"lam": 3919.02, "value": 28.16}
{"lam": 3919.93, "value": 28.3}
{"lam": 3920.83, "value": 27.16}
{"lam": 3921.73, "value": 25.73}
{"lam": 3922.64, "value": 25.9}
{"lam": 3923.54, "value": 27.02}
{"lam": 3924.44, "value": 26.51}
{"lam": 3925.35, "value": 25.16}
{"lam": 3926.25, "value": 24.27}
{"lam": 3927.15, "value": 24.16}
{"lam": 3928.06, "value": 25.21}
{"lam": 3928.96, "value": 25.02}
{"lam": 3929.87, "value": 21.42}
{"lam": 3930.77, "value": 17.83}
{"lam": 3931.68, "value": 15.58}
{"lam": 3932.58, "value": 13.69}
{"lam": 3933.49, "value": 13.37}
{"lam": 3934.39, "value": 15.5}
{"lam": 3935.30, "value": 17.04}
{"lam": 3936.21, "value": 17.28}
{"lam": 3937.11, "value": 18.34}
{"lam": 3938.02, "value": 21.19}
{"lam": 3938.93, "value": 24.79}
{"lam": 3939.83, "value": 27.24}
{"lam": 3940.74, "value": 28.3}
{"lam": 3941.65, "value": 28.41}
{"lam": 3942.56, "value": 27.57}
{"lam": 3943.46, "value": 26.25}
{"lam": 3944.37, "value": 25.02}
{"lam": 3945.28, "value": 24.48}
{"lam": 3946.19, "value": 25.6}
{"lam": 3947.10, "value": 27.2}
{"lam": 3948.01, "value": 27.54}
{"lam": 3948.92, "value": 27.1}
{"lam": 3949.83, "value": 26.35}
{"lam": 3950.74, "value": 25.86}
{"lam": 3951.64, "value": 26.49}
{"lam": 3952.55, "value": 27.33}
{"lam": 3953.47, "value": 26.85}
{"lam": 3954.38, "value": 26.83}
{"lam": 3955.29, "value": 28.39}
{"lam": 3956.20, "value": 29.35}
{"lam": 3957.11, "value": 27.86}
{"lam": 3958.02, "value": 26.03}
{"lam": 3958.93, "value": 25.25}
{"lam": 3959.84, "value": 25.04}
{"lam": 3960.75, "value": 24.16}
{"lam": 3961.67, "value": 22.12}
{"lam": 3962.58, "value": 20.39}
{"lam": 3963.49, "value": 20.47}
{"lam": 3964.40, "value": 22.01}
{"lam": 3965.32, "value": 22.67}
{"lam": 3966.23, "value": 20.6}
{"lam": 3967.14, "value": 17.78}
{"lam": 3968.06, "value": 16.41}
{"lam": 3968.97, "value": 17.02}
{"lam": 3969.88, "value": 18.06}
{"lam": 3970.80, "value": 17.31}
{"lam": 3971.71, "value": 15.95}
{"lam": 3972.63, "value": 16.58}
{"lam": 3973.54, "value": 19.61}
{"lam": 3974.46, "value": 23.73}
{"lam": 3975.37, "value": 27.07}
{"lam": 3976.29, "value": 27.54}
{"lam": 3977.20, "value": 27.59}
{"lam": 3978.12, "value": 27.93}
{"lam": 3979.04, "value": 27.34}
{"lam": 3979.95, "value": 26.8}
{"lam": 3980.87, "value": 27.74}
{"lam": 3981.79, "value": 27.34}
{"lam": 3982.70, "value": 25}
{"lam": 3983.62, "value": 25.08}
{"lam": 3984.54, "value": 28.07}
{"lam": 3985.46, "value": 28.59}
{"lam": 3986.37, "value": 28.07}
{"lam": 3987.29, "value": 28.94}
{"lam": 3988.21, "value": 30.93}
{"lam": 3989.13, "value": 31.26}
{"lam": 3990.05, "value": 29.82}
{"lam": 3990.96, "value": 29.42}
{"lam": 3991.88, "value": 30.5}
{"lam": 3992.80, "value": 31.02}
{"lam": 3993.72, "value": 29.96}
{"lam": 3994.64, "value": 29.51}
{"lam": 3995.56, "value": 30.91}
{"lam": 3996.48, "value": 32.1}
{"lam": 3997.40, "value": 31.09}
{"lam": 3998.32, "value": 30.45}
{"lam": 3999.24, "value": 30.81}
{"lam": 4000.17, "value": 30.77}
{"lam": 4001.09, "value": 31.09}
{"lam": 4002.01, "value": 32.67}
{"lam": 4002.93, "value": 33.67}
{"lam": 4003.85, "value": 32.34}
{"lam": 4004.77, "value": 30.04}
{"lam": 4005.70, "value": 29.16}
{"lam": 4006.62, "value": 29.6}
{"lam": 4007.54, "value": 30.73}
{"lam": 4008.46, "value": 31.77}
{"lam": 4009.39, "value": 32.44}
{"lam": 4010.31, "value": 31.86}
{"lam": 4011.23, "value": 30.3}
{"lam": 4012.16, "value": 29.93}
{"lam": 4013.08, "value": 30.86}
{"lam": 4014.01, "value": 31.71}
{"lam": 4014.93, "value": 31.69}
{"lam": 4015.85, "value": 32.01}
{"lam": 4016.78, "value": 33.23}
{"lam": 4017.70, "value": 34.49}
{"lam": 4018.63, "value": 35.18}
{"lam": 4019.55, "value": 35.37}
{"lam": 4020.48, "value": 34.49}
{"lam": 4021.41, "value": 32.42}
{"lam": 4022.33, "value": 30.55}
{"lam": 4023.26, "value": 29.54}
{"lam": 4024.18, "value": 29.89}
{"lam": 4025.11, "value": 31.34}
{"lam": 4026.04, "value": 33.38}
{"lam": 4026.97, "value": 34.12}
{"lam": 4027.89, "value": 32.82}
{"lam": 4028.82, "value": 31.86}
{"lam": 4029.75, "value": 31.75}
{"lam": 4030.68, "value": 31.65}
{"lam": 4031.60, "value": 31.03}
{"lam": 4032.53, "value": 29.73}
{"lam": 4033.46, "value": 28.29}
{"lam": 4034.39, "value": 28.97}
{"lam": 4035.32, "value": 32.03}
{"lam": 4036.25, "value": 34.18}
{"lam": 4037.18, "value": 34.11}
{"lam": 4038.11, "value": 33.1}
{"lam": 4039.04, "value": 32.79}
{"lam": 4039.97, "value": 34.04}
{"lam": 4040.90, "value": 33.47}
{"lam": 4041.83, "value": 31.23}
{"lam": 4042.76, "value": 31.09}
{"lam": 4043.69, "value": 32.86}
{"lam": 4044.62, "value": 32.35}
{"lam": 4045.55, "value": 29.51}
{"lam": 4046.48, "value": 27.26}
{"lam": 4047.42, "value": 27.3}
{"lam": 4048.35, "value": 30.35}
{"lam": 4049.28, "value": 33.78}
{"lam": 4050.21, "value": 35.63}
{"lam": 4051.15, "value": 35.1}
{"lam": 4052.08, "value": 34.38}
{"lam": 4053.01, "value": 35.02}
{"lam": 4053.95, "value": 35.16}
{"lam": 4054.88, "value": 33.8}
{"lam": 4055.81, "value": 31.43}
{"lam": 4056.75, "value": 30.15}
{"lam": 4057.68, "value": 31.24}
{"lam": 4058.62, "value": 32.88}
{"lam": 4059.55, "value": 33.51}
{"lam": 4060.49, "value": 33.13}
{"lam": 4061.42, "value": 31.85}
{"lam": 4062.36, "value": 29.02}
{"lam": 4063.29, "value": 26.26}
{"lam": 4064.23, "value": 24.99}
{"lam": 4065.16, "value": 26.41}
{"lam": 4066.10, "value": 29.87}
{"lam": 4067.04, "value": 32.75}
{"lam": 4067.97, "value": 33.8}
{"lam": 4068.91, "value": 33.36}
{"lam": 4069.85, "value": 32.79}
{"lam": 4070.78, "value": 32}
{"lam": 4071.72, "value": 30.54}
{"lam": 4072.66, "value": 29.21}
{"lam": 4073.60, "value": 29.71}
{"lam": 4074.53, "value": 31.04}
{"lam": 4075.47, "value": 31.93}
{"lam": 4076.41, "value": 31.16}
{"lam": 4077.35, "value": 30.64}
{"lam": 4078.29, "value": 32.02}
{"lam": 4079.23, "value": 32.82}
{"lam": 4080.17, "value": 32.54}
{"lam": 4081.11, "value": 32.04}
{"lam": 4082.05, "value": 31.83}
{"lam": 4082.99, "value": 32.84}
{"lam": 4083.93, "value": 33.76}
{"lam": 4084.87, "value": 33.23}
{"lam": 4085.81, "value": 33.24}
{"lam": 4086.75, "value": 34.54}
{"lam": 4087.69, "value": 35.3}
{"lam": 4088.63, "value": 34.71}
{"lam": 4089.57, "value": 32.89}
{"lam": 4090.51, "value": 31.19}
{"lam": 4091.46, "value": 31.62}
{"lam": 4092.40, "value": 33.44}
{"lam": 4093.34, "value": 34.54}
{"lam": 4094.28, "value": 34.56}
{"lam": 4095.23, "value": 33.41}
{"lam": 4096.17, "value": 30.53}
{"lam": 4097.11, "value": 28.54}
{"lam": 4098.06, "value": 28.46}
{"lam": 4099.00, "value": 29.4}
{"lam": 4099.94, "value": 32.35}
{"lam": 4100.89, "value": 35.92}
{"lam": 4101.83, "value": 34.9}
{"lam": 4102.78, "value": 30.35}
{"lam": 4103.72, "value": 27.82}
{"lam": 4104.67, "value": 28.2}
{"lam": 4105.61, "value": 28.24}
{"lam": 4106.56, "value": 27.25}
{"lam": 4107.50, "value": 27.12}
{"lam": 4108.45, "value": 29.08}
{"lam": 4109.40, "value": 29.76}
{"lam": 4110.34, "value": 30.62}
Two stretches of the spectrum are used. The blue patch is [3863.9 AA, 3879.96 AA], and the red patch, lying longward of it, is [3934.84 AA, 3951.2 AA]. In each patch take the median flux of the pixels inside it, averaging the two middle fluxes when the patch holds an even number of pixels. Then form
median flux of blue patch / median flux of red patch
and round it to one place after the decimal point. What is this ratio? 1.1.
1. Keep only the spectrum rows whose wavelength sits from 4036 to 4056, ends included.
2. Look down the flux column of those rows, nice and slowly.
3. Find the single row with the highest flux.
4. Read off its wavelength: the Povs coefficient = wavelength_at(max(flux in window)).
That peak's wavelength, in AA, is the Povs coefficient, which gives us 4050.21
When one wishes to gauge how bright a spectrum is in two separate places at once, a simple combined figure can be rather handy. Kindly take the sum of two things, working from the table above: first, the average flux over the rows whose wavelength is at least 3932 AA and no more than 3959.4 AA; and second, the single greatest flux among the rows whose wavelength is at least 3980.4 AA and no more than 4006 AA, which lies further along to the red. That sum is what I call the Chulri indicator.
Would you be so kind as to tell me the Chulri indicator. 58.1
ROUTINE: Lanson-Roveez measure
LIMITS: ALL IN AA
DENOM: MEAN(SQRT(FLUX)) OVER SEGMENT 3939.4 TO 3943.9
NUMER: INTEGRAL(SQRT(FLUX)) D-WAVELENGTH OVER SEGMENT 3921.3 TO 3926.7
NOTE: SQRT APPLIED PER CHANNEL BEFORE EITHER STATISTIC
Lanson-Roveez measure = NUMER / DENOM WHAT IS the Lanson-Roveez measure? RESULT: 5.2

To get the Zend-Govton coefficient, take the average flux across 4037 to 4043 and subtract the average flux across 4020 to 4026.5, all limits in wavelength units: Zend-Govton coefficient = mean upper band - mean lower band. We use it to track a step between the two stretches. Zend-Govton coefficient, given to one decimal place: 1.2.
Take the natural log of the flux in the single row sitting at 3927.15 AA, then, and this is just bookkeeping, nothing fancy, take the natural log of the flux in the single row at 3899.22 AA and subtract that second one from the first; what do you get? -0.18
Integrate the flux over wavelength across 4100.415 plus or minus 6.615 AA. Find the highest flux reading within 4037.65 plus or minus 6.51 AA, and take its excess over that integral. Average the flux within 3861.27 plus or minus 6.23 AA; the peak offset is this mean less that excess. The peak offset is 398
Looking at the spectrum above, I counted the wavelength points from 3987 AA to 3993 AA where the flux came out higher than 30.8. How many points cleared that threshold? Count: 3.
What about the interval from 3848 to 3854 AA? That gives 0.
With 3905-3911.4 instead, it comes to 0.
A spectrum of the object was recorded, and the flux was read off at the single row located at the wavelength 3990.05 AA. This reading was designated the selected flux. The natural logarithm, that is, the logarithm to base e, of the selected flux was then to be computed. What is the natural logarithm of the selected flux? 3.40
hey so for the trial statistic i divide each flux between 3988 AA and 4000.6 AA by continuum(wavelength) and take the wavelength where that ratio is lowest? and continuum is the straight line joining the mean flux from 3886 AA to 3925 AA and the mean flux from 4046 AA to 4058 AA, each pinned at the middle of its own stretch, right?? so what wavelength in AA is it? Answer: 3994.64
